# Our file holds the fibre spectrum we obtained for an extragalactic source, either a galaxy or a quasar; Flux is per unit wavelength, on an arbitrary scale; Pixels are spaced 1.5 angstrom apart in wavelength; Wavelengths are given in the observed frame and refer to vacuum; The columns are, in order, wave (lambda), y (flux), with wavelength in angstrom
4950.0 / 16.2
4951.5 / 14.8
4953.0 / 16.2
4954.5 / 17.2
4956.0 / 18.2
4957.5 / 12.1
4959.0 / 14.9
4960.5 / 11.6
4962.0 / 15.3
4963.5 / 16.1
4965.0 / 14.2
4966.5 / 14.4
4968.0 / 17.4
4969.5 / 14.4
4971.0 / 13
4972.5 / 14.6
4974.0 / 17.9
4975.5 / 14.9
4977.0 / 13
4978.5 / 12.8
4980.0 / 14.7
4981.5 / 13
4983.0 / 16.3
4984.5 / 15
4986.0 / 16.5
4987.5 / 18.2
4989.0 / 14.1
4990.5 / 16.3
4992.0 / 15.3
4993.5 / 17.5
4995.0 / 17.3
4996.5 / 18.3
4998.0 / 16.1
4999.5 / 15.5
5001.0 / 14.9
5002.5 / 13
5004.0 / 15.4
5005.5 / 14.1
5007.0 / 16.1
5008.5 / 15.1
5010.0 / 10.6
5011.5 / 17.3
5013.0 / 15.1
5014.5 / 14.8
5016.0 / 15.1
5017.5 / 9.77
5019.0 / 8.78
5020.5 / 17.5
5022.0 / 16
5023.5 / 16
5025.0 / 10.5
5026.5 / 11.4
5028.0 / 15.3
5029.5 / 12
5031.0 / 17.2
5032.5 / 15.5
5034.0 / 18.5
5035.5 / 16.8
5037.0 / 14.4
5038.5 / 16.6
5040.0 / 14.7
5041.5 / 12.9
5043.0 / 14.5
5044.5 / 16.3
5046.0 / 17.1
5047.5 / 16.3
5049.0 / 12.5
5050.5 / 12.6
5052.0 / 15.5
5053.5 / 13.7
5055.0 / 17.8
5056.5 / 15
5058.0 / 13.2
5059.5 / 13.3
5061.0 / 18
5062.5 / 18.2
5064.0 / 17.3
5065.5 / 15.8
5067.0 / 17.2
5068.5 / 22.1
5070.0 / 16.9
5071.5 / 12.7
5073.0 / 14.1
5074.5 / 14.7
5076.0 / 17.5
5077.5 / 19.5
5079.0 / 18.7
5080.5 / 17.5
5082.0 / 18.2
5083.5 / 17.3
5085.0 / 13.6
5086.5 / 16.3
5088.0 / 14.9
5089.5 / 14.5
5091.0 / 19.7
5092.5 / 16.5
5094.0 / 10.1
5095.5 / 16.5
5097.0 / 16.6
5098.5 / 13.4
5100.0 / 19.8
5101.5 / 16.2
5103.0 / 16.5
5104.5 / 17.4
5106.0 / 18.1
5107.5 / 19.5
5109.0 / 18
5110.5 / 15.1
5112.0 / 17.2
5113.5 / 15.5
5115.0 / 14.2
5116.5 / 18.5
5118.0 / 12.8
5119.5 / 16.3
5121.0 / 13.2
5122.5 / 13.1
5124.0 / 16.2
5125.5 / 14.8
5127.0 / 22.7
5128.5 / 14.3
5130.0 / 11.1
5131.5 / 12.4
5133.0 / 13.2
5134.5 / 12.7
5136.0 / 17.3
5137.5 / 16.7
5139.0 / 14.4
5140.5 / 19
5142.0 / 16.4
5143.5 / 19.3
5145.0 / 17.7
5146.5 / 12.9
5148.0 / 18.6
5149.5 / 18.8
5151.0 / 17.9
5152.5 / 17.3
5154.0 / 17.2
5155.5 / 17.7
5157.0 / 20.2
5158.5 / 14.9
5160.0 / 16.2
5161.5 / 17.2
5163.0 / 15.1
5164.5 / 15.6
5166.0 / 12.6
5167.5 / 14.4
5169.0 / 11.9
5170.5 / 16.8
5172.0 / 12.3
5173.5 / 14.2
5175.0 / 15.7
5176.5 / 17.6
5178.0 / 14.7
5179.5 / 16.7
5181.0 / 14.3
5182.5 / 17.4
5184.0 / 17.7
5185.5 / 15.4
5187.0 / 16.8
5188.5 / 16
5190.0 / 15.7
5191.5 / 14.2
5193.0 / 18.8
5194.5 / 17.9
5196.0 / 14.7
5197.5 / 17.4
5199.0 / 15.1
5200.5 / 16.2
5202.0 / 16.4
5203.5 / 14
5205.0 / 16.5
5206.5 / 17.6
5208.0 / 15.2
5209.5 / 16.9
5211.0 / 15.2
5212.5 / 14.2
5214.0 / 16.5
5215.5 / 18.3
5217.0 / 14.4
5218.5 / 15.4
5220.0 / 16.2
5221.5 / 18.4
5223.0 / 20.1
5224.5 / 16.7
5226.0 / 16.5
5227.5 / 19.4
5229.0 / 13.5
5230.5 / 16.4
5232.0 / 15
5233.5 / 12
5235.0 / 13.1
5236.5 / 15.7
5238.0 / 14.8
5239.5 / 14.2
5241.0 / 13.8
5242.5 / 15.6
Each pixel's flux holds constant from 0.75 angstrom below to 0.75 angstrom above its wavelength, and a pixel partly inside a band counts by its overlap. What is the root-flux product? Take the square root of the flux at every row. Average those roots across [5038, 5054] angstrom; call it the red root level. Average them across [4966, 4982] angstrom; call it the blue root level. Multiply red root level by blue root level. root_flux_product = 14.6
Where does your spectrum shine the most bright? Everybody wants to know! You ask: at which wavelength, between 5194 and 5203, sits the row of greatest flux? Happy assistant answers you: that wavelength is 5194.5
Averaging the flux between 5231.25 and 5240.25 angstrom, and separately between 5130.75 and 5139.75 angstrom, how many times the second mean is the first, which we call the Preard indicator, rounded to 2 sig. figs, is 0.98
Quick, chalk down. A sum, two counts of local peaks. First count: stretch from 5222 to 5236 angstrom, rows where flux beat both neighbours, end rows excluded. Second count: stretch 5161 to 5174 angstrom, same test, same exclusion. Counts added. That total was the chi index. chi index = 5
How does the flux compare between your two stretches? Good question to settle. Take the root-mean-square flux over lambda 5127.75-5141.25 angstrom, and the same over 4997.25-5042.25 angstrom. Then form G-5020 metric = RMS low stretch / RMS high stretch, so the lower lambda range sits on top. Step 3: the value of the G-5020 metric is 1.00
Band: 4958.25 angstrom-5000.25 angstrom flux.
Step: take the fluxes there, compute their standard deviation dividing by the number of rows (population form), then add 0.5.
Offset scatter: 2.2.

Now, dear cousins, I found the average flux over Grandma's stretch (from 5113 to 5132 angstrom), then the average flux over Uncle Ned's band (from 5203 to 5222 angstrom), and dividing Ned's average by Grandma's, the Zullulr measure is 1.07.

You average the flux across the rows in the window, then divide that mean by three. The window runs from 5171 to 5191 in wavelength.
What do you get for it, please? 5.2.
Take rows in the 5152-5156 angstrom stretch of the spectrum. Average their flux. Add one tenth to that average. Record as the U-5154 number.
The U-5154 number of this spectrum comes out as 17.5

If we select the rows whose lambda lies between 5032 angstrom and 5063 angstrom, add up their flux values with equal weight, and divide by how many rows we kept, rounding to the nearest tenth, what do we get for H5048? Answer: 15.4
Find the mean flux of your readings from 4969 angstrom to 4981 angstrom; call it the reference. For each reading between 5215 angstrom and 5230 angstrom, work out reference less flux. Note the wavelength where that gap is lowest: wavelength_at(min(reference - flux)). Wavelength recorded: 5223.0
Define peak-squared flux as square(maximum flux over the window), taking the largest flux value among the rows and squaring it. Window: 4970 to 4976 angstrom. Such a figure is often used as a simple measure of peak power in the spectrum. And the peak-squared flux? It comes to 320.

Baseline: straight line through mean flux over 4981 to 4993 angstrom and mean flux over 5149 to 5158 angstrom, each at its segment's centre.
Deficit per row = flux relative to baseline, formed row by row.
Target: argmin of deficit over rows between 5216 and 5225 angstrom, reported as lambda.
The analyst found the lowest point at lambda 5217.0 angstrom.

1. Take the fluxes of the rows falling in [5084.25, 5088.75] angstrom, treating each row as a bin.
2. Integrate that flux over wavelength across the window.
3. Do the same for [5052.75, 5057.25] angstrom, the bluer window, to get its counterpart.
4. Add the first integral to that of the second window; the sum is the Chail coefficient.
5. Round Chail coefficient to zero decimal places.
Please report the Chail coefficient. 137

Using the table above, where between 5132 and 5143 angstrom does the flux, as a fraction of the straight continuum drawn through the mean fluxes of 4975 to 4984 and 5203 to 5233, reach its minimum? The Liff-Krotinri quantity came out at 5134.5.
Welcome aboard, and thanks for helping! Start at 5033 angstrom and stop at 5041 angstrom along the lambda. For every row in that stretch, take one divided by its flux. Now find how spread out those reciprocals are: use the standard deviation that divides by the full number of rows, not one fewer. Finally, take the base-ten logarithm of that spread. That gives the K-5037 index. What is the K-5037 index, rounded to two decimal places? -2.24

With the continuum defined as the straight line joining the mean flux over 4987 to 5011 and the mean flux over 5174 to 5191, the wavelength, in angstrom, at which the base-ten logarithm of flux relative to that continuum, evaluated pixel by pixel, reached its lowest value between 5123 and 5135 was 5130.0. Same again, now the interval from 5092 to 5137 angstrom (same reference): 5094.0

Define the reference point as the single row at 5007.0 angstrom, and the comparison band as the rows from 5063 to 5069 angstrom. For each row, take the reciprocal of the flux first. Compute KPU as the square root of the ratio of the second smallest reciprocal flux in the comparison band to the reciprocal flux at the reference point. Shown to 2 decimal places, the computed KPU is 0.96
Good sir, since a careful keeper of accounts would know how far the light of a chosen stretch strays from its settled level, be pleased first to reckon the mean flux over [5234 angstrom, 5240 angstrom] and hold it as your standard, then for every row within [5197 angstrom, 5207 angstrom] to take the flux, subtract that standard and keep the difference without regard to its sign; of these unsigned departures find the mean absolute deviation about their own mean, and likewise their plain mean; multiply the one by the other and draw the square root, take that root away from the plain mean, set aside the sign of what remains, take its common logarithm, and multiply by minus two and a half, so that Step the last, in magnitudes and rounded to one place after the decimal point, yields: 0.5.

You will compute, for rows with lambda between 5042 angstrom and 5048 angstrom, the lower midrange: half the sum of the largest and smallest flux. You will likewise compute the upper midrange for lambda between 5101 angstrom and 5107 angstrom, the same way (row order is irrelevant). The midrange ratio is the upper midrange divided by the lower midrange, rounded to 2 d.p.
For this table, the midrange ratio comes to 1.09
